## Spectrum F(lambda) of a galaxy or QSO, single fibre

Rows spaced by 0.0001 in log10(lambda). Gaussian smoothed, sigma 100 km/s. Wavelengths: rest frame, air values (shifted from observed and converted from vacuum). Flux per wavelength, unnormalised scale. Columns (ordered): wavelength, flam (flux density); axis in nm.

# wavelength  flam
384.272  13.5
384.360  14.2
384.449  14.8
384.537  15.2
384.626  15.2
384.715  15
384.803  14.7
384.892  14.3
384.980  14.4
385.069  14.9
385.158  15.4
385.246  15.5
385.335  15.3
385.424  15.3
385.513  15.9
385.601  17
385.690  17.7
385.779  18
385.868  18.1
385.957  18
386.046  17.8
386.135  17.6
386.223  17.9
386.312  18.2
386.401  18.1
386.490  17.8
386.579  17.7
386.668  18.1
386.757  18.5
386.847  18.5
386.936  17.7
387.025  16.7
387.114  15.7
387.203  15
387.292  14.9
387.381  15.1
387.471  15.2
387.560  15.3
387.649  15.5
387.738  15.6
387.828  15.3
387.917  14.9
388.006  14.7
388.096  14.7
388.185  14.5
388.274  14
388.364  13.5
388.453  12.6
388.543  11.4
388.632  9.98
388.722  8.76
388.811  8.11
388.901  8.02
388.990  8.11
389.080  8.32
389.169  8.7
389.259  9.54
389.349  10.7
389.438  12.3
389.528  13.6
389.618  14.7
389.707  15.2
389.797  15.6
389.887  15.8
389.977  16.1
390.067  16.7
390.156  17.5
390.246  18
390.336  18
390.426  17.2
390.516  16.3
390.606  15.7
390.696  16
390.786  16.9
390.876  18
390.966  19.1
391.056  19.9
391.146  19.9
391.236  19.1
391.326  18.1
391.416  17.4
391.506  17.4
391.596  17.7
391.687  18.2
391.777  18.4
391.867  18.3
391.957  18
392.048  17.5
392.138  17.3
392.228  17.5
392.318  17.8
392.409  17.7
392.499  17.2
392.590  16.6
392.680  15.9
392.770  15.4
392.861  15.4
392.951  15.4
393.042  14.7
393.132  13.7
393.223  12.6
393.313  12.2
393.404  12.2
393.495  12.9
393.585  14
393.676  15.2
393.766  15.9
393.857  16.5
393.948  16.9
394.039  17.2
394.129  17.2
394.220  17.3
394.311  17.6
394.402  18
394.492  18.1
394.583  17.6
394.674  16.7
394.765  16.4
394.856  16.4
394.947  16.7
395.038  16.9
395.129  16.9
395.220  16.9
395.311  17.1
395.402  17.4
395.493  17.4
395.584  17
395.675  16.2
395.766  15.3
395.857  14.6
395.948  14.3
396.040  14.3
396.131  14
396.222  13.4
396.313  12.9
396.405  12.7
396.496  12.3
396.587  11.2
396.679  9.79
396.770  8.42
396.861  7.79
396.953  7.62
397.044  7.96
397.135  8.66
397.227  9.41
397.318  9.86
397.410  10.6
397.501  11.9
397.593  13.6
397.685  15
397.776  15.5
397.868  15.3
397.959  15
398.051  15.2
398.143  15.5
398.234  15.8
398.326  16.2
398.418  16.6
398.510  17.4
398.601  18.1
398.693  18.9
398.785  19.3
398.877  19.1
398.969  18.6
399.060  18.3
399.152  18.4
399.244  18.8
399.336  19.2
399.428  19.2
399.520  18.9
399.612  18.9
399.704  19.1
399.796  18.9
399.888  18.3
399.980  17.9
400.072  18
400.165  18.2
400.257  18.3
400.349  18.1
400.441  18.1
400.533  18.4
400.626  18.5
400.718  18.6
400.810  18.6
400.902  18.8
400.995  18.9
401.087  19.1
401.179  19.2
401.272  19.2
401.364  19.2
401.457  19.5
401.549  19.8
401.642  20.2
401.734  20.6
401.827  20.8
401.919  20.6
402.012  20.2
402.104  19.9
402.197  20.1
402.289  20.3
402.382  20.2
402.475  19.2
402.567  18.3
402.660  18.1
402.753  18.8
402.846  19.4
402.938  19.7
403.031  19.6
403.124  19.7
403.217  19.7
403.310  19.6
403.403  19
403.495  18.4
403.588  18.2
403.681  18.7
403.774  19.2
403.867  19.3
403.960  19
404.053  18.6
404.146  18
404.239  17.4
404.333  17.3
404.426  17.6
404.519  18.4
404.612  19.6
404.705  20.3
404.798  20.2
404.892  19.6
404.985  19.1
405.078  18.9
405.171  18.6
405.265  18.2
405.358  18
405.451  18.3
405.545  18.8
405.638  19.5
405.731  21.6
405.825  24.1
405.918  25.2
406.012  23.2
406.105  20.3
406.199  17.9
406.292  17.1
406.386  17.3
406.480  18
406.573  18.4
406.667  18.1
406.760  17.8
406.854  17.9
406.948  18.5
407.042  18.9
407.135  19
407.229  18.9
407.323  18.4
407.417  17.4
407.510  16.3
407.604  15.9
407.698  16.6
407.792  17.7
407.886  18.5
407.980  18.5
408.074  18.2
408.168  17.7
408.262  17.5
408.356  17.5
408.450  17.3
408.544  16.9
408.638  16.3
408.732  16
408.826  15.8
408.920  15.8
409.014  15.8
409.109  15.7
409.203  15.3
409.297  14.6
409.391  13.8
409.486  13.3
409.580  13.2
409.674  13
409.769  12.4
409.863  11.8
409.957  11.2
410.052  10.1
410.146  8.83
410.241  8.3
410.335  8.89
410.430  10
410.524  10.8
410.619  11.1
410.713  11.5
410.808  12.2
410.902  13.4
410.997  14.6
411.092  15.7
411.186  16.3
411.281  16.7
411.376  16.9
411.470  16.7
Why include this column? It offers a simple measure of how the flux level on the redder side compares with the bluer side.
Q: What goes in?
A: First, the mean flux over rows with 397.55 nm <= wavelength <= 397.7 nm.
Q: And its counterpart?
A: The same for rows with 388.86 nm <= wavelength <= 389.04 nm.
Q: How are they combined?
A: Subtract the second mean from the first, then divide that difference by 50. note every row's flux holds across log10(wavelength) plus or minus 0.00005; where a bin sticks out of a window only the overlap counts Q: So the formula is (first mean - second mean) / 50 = 0.12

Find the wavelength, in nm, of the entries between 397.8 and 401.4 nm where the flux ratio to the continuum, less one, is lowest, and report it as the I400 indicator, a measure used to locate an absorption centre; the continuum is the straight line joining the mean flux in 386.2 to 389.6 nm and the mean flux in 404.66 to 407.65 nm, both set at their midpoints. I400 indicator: 397.959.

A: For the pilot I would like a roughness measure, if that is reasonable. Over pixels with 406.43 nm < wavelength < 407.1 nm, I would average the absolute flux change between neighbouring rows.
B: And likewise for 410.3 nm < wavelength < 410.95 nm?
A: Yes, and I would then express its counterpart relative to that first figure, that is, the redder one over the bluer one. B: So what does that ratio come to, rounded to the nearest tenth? 2.1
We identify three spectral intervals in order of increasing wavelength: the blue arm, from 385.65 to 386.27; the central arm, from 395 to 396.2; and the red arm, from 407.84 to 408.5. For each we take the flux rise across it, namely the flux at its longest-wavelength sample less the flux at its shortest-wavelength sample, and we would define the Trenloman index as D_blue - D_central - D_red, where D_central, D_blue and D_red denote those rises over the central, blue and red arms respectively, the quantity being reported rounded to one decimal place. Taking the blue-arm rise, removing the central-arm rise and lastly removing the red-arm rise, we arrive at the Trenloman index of 4.3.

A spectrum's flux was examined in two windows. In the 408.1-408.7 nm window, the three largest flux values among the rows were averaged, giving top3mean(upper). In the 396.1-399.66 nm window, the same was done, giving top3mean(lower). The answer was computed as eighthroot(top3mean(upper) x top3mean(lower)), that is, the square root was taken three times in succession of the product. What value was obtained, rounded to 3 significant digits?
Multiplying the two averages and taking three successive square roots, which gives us 2.07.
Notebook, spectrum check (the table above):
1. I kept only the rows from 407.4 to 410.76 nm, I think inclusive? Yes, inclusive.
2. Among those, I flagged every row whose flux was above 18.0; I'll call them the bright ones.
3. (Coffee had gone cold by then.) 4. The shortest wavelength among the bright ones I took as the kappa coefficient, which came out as 407.886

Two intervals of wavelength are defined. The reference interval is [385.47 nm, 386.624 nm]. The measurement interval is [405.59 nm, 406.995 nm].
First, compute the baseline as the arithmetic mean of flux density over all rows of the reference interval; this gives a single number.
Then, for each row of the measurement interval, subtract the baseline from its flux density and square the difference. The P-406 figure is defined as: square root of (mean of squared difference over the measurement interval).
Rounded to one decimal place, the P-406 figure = 3.2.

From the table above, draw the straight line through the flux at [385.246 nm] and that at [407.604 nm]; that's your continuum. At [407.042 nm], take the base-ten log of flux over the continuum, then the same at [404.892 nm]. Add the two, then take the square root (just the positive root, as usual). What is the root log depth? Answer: 0.41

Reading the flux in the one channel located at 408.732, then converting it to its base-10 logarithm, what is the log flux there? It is 1.20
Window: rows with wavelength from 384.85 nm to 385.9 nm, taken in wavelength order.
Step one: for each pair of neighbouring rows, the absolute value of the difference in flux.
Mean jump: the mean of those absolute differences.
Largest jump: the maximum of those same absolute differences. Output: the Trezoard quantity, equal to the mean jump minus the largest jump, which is -0.7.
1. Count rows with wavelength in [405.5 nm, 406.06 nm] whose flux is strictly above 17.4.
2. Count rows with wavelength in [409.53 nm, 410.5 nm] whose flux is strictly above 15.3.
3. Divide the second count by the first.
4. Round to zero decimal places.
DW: 0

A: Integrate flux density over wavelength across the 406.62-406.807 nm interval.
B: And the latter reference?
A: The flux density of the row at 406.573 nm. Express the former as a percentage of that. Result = 18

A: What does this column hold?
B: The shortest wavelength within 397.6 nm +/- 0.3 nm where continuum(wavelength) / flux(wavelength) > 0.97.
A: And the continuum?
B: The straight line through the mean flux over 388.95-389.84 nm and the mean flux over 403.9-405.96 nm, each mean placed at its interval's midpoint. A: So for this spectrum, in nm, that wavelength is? 397.318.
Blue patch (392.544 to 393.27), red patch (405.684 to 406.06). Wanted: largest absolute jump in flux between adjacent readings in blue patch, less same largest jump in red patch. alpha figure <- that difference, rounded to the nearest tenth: -1.4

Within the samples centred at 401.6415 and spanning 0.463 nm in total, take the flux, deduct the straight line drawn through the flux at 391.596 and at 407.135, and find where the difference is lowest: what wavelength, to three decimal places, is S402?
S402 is 401.457 nm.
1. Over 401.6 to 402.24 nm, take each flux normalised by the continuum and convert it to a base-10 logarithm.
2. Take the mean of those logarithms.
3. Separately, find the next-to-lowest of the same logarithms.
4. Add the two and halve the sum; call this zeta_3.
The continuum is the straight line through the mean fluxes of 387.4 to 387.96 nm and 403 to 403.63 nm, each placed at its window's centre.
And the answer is 0.030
